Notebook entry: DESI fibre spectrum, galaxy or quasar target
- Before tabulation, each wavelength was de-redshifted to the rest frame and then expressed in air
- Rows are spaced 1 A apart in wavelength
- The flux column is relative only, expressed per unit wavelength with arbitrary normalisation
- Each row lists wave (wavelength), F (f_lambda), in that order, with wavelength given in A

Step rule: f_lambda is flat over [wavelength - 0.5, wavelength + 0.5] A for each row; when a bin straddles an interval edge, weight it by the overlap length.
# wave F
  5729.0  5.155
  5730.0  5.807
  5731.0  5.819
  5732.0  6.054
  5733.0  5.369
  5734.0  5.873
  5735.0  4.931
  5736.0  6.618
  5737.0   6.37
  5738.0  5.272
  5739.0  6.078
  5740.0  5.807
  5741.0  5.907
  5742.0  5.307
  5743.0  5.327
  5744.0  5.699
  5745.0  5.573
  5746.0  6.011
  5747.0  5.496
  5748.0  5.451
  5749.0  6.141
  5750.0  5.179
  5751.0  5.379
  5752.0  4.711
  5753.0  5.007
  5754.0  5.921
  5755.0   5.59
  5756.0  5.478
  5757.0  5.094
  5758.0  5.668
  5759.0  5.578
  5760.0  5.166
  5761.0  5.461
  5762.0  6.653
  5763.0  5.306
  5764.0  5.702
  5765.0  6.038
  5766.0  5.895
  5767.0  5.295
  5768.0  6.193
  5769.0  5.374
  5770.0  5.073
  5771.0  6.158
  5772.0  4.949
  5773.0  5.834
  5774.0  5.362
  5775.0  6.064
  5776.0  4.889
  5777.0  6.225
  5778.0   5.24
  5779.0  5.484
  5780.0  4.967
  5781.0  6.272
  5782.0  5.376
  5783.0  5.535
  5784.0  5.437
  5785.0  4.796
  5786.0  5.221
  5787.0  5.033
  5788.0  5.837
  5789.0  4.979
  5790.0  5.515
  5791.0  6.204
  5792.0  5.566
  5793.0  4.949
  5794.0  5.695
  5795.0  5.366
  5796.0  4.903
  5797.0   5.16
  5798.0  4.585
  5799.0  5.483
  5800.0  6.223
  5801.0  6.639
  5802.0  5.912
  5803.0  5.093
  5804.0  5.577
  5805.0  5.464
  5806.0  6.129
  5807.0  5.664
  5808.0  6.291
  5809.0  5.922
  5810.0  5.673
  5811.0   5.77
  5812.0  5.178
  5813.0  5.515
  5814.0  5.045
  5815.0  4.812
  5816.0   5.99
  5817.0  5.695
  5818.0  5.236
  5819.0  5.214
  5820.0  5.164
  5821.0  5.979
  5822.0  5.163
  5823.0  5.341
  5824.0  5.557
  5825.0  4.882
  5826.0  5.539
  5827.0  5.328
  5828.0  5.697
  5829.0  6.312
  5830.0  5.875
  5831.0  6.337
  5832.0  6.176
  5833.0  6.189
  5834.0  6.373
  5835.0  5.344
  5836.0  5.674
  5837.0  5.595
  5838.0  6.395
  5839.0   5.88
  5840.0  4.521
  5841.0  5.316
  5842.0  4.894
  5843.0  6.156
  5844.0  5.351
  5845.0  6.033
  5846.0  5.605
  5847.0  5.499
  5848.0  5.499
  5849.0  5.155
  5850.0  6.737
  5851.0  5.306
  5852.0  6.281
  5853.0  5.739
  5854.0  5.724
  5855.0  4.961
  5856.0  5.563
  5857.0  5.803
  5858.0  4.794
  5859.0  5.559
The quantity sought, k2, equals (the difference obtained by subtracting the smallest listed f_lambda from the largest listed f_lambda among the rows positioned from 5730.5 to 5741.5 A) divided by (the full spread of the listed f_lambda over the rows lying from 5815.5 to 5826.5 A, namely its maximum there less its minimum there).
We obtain 1.5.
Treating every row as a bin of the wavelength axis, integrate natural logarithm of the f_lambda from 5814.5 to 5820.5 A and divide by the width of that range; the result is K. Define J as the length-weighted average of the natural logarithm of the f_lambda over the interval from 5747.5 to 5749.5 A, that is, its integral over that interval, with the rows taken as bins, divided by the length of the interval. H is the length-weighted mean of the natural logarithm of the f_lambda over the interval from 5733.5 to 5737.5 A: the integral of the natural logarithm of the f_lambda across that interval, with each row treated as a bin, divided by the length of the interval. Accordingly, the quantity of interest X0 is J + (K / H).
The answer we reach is 2.698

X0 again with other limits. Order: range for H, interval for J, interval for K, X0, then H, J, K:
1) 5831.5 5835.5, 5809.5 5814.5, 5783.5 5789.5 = 2.612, 1.79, 1.69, 1.65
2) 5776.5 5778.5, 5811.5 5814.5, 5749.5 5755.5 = 2.612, 1.74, 1.66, 1.66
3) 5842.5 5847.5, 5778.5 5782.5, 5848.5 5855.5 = 2.701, 1.74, 1.71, 1.74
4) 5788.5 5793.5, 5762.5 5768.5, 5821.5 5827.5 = 2.731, 1.69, 1.75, 1.67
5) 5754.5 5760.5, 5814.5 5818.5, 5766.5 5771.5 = 2.708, 1.69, 1.69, 1.72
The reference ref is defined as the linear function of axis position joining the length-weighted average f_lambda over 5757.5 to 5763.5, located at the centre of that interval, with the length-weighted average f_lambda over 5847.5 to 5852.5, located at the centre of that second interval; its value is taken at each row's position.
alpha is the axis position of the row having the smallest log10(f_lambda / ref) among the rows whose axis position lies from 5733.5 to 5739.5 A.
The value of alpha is 5735.0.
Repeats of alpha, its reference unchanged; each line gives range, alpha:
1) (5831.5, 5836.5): 5835.0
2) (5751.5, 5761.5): 5752.0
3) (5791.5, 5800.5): 5798.0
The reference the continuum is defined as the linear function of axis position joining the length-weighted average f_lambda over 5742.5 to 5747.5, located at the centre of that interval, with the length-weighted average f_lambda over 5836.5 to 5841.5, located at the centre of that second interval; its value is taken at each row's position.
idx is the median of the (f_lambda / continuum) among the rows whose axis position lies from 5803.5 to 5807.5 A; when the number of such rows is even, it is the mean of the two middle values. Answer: 1.01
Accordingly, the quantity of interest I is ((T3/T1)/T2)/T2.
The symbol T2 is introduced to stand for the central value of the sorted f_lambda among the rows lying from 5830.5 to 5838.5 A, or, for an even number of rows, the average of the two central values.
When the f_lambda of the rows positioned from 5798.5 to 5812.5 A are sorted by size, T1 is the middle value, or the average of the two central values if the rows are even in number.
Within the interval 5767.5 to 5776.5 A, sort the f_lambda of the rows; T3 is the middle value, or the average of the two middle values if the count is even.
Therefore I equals 0.025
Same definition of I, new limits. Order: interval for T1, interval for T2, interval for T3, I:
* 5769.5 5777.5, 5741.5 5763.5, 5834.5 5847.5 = 0.033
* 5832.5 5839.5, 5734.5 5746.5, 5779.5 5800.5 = 0.028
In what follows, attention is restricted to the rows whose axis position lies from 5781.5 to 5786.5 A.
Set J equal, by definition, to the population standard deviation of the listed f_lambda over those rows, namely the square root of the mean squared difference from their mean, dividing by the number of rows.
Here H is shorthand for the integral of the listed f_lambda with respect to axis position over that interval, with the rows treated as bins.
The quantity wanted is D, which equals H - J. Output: 26.1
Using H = 26.4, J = 0.26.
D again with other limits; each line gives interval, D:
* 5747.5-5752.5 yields 26.4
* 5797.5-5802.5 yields 28.1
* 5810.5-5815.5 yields 26.0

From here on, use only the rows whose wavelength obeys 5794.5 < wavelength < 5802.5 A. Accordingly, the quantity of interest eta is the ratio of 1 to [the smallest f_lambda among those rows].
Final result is 0.218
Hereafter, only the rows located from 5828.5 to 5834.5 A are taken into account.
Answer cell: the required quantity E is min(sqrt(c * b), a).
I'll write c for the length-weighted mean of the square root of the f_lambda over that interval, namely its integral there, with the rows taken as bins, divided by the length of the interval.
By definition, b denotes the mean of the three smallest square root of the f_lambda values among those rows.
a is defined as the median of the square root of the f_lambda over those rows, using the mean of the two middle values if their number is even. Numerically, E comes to 2.48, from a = 2.50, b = 2.47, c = 2.49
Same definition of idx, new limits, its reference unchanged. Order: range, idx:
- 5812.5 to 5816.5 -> 0.95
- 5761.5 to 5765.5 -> 1.05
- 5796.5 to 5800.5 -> 0.95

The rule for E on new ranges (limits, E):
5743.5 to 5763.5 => 2.28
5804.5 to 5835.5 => 2.29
